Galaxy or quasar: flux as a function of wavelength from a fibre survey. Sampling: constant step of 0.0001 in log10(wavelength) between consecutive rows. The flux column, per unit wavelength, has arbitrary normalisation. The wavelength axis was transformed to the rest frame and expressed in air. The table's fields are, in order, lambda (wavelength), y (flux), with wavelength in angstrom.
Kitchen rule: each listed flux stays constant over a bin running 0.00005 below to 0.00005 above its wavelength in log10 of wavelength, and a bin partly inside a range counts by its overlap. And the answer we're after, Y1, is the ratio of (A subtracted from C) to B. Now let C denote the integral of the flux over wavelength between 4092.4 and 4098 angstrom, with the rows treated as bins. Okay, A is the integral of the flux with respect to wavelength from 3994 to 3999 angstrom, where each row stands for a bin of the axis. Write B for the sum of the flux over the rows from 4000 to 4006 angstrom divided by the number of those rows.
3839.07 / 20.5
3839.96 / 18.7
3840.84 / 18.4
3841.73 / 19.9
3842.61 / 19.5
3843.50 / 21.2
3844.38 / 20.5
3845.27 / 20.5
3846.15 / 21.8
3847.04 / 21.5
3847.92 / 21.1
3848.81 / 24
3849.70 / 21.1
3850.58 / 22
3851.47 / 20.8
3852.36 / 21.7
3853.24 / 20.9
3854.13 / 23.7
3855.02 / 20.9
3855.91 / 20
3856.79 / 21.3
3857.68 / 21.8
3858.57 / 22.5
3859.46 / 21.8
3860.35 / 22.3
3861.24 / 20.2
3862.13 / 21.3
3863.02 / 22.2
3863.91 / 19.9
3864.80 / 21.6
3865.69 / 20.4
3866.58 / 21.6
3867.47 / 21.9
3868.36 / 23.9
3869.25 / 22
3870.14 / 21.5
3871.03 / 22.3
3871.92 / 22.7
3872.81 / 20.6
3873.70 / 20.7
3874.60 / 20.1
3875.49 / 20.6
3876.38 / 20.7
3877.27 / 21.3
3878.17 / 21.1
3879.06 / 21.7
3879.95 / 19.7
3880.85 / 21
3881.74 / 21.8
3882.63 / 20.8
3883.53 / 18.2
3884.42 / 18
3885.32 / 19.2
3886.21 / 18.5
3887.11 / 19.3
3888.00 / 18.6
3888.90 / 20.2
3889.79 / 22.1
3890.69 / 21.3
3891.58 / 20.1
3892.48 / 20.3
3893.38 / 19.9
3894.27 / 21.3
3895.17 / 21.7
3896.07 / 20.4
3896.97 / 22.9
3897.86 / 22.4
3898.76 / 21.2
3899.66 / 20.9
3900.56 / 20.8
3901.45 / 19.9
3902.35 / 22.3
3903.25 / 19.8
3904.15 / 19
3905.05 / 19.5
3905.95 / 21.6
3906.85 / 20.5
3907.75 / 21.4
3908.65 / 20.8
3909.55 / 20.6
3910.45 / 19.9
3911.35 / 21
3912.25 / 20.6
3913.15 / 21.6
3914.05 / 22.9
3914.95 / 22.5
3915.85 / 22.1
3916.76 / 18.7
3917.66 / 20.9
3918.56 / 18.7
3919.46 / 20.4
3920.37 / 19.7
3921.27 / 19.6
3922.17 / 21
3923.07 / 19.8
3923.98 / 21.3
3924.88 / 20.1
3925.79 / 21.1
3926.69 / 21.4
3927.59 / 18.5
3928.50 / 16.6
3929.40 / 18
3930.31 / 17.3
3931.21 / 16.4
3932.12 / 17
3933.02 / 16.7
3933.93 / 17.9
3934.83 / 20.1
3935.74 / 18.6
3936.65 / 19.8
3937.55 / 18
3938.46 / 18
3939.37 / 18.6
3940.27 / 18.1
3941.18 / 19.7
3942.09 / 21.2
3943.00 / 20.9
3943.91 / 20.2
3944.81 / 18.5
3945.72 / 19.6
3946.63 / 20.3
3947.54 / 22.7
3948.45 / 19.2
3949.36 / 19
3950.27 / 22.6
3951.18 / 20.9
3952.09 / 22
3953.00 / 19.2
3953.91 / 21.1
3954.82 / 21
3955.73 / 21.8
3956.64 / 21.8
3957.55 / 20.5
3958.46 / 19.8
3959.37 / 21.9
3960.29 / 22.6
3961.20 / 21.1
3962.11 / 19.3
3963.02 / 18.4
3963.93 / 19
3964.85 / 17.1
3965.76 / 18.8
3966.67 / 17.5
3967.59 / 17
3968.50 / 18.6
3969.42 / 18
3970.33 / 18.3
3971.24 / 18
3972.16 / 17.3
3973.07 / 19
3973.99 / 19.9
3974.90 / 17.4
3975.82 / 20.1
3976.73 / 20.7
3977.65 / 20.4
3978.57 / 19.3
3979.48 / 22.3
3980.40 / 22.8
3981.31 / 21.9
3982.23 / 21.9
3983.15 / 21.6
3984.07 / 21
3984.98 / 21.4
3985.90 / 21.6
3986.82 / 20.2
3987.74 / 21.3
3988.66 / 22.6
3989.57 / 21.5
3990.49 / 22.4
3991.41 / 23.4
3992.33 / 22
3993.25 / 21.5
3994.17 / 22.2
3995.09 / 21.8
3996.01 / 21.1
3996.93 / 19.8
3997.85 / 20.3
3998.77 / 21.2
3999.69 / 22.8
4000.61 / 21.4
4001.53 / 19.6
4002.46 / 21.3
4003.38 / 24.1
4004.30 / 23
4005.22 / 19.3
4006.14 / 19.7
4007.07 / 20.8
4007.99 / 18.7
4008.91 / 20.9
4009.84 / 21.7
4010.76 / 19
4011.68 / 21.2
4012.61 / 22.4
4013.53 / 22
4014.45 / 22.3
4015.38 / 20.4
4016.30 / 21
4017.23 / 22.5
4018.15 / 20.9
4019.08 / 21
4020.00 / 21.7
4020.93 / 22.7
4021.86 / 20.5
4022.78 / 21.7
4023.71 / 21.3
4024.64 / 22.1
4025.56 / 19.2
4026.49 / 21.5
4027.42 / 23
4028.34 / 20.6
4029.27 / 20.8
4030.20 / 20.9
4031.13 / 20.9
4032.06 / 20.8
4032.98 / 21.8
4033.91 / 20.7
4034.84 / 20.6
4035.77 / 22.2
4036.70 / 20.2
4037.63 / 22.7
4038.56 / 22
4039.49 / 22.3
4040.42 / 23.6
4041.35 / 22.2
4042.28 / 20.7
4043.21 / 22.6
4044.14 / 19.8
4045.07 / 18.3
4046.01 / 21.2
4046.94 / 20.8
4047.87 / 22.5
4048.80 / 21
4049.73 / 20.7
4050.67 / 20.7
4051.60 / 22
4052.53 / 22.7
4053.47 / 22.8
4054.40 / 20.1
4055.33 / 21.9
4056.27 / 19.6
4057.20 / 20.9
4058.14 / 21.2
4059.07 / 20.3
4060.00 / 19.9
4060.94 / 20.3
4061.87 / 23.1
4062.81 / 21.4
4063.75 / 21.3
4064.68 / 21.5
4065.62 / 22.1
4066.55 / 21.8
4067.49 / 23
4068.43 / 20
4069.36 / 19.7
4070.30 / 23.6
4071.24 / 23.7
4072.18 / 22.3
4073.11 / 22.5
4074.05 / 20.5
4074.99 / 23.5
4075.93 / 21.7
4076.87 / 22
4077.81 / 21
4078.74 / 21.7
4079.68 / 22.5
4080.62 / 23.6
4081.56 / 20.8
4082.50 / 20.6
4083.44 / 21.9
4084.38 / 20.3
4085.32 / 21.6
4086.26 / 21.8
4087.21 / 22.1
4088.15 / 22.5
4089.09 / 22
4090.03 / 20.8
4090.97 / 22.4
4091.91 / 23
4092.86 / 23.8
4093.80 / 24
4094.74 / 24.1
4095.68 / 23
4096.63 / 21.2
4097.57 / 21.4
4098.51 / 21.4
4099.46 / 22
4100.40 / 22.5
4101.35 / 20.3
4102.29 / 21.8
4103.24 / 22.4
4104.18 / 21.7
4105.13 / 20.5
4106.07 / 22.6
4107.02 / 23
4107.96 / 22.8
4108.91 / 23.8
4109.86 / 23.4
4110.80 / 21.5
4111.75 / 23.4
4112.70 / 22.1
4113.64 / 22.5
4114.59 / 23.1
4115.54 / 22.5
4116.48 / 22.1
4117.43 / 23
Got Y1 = 1.1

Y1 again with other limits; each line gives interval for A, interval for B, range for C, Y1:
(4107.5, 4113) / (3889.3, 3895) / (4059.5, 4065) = -0.4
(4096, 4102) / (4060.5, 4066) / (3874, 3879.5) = -0.7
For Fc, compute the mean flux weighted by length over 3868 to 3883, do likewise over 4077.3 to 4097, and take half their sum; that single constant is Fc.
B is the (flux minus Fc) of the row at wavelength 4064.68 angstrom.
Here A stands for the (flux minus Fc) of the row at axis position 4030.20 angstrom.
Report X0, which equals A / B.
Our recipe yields 3.6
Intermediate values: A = -0.8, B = 0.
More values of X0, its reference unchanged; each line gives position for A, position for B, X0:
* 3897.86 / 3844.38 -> -0.5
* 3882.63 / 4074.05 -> 0.8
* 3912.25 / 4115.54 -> -1.5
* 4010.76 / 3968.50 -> 0.9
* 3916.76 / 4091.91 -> -2.4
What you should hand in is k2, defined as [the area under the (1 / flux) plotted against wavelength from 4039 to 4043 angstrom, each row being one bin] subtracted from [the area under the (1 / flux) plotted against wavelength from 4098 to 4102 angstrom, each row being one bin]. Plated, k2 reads 0.01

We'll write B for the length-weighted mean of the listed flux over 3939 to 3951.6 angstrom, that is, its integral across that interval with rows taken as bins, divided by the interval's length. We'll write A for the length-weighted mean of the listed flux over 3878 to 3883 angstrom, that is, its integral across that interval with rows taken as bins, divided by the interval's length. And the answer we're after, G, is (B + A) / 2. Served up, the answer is 20.6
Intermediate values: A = 21.0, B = 20.1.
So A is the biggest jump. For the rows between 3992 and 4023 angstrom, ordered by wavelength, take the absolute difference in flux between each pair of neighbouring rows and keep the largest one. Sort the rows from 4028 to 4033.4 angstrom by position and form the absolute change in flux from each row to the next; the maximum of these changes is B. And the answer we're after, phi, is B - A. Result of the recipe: -2.7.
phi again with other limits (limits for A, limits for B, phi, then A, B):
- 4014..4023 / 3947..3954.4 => 1.4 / 2.2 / 3.6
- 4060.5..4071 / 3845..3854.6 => -1.0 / 3.9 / 2.9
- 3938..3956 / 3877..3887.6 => -1.0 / 3.6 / 2.6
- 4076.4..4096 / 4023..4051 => 0.1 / 2.8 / 2.9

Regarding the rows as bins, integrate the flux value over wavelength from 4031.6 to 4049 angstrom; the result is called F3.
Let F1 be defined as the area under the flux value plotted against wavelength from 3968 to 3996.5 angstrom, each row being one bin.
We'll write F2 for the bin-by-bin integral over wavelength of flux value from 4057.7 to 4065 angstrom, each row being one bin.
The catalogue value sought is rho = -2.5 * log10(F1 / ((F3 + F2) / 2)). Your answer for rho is -0.9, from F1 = 590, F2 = 154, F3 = 372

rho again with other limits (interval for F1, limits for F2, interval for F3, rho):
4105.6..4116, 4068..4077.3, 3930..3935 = -0.5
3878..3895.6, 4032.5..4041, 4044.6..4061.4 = -0.3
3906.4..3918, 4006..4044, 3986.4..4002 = 0.9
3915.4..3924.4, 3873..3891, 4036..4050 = 0.7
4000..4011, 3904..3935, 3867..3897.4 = 1.1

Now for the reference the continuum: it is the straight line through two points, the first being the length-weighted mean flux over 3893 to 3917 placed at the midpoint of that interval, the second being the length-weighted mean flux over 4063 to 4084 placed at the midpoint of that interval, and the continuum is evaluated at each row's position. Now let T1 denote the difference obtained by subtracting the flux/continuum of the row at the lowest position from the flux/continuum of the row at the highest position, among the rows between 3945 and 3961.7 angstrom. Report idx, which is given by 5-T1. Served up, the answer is 4.93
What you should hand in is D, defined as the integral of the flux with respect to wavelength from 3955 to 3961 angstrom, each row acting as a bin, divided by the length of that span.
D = 21.4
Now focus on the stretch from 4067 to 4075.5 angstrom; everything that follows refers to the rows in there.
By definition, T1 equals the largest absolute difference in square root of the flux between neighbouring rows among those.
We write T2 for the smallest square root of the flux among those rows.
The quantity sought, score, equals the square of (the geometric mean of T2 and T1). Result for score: 1.9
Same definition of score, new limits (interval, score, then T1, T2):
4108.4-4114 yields 0.9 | 0.20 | 4.64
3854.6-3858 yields 0.6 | 0.14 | 4.47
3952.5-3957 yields 0.9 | 0.21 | 4.38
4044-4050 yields 1.4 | 0.33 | 4.28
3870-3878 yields 1.0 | 0.23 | 4.48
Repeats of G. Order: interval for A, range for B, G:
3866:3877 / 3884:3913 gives 21.0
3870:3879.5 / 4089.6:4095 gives 22.1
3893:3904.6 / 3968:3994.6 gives 20.8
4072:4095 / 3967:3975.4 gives 20.1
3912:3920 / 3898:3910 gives 20.8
